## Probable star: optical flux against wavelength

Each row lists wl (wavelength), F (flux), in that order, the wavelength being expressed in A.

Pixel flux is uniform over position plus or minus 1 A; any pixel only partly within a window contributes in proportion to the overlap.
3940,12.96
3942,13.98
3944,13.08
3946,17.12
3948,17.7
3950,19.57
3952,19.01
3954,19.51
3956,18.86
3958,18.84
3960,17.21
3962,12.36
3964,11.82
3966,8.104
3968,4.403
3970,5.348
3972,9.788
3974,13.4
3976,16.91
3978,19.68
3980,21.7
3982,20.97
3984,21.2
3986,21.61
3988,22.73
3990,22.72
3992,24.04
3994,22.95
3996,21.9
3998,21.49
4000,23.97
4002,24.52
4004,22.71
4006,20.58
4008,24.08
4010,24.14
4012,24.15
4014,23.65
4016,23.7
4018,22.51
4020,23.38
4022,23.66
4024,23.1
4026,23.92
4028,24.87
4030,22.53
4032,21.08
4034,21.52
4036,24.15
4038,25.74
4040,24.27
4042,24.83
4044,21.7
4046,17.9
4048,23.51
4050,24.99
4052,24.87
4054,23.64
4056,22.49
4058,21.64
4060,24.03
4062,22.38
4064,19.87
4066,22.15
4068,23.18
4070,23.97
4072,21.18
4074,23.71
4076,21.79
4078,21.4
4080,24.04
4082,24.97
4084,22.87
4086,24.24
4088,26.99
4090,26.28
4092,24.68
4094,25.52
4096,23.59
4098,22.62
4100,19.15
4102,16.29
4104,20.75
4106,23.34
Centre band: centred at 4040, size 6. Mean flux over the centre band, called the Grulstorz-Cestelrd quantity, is 24.9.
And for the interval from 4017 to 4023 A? 23.2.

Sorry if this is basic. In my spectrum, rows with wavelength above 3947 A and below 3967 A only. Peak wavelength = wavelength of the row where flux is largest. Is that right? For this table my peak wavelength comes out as 3950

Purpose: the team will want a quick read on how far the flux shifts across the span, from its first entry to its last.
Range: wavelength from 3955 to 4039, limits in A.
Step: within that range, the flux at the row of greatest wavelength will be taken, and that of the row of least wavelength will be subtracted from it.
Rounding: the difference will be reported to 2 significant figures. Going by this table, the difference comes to 6.9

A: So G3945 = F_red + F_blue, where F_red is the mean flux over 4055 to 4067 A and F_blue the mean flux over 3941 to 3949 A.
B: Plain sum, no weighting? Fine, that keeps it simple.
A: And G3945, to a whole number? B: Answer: 38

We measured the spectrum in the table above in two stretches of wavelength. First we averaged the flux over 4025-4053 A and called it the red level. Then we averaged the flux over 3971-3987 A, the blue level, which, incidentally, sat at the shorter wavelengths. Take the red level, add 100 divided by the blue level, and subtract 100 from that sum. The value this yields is -71.2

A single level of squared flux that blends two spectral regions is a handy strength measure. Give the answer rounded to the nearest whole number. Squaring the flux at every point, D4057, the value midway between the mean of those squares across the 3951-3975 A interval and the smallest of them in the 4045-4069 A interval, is 261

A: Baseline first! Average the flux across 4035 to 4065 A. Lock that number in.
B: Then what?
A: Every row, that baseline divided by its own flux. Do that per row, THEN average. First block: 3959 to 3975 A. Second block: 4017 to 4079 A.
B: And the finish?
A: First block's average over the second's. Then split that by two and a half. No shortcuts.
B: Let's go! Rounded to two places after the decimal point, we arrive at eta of 1.07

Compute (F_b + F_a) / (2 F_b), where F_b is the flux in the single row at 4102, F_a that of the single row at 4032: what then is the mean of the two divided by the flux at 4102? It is 1.15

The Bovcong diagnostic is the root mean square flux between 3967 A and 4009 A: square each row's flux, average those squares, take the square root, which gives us 20.2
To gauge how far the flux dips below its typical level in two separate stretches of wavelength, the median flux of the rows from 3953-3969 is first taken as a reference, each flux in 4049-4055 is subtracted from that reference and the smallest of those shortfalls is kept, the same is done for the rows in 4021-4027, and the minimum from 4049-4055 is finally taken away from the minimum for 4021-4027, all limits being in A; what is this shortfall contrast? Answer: 1.1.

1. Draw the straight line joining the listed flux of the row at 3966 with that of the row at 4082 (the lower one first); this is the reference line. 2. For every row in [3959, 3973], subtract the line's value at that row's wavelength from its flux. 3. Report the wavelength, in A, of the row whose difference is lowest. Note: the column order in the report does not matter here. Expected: 3968 A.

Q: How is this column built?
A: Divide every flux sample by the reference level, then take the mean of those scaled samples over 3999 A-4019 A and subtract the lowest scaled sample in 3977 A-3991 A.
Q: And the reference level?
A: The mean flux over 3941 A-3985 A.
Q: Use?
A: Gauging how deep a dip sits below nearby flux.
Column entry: 0.24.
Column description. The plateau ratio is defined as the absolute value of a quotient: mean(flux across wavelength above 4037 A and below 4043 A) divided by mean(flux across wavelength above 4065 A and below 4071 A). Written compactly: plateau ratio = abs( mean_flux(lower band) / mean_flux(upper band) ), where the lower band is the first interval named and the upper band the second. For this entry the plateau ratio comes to 1.08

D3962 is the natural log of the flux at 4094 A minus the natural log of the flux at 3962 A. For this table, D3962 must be 0.72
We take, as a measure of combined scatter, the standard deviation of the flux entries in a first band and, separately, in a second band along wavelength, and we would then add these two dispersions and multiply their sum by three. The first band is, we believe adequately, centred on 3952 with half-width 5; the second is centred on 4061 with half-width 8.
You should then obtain 6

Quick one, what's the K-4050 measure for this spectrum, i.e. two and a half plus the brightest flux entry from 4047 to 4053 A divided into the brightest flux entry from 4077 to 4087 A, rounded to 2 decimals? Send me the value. 3.50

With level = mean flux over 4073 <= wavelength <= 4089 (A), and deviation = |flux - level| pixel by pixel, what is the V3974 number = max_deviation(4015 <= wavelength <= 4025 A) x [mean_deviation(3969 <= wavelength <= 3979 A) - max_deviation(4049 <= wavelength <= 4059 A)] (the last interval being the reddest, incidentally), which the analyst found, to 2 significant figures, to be 11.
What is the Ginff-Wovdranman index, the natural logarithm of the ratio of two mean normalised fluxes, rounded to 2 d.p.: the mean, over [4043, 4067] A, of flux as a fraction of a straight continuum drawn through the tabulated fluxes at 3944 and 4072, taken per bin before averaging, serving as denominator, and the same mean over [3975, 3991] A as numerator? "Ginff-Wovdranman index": 0.19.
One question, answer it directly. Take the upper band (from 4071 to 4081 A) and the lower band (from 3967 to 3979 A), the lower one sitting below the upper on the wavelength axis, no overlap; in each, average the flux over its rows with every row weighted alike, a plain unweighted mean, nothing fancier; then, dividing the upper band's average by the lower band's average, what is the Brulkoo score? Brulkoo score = 1.9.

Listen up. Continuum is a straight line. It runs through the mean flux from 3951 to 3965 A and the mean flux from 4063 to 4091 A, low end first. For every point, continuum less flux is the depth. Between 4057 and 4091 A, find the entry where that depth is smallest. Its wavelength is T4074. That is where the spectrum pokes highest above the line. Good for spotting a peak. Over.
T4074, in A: 4088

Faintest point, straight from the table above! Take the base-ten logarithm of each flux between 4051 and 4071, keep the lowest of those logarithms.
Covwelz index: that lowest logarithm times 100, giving 130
